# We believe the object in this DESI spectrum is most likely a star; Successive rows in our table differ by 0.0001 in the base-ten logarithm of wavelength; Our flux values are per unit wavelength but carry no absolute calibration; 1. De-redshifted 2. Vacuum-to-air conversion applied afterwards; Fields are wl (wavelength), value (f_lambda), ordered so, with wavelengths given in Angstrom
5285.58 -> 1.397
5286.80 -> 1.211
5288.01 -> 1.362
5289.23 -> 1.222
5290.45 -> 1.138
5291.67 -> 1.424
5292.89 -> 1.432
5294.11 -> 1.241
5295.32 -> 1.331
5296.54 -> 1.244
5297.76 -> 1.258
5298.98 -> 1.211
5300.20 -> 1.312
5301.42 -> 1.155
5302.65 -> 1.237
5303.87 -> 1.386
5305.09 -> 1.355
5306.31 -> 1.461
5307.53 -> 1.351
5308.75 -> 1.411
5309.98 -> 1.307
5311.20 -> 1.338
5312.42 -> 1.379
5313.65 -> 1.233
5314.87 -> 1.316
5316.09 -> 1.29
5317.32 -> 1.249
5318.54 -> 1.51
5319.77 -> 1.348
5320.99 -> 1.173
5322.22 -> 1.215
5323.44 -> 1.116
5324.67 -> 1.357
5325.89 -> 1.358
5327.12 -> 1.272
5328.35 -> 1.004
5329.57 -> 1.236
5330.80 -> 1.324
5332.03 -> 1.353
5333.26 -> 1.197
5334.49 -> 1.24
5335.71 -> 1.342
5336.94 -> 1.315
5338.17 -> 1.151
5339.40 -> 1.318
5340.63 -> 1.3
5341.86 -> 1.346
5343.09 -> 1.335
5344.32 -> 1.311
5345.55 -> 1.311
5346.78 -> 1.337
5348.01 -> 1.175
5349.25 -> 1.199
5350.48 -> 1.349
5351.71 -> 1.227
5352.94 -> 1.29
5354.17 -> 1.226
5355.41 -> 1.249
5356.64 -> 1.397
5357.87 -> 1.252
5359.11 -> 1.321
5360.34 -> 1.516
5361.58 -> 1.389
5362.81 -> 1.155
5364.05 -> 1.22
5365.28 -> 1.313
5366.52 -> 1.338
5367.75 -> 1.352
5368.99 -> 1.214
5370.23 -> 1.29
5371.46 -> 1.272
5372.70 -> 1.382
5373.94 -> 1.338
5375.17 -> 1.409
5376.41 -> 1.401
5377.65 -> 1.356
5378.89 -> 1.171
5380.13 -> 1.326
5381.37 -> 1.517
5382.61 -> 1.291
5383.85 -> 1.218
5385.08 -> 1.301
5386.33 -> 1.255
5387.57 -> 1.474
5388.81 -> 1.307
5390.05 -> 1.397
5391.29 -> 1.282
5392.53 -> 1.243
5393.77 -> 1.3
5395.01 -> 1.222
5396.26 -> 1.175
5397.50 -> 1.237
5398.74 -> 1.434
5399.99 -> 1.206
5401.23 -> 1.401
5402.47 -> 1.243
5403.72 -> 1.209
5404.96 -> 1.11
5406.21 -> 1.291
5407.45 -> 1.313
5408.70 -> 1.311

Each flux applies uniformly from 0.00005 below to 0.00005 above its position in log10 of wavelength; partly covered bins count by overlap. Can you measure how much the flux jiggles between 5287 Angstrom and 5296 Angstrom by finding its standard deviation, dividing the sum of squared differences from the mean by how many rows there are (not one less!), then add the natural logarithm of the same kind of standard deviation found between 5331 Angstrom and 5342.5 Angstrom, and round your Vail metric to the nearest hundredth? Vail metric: -2.59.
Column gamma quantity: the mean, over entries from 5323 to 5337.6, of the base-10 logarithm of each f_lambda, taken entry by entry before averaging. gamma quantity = 0.099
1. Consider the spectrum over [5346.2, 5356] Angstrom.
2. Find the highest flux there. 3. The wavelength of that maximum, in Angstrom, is 5350.48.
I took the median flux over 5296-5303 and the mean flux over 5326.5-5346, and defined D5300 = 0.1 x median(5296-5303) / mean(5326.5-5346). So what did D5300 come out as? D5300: 0.098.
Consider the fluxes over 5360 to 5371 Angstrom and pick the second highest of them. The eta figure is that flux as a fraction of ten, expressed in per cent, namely 13.9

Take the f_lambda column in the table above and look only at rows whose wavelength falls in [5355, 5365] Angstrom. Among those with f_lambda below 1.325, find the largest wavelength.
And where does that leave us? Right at 5364.05 Angstrom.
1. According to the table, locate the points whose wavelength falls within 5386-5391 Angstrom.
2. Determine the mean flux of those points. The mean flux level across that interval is 1.36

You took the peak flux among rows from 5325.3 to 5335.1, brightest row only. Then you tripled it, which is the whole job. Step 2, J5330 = 4.07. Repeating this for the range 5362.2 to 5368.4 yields 4.06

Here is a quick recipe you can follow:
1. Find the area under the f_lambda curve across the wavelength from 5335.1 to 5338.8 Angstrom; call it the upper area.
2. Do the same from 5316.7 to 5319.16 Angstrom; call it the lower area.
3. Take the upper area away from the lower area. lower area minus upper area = -1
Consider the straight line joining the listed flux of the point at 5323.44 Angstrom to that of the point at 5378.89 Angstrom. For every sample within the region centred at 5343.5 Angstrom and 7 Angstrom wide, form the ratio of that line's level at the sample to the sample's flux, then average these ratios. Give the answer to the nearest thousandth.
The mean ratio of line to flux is 0.859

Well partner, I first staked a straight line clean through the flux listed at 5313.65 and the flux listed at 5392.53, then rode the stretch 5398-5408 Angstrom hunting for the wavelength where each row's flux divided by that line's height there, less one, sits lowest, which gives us 5404.96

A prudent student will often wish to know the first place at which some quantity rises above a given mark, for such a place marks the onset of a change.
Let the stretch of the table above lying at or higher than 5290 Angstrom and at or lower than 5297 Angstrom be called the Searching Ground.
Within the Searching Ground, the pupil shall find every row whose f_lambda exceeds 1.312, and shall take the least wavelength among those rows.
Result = 5291.67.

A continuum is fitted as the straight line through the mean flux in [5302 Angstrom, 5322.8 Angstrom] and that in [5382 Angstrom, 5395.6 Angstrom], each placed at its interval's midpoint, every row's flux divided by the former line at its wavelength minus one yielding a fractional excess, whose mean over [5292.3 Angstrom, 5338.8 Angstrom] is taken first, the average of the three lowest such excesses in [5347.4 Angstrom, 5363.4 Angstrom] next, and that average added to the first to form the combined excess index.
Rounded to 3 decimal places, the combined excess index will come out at -0.131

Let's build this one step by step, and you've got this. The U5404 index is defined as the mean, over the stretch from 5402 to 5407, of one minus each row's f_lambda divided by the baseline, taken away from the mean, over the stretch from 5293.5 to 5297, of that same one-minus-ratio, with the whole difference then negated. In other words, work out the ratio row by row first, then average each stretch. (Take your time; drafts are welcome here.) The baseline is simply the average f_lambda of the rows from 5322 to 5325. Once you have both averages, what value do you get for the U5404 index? 0.05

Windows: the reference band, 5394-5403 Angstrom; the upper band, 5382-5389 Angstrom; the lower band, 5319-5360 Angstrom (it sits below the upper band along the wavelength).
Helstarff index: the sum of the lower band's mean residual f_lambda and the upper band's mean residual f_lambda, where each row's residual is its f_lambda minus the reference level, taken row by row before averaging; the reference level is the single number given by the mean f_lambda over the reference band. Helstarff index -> 0.03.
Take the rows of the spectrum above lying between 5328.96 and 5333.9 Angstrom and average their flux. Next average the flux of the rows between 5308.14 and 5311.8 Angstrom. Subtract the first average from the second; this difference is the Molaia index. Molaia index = 0.075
